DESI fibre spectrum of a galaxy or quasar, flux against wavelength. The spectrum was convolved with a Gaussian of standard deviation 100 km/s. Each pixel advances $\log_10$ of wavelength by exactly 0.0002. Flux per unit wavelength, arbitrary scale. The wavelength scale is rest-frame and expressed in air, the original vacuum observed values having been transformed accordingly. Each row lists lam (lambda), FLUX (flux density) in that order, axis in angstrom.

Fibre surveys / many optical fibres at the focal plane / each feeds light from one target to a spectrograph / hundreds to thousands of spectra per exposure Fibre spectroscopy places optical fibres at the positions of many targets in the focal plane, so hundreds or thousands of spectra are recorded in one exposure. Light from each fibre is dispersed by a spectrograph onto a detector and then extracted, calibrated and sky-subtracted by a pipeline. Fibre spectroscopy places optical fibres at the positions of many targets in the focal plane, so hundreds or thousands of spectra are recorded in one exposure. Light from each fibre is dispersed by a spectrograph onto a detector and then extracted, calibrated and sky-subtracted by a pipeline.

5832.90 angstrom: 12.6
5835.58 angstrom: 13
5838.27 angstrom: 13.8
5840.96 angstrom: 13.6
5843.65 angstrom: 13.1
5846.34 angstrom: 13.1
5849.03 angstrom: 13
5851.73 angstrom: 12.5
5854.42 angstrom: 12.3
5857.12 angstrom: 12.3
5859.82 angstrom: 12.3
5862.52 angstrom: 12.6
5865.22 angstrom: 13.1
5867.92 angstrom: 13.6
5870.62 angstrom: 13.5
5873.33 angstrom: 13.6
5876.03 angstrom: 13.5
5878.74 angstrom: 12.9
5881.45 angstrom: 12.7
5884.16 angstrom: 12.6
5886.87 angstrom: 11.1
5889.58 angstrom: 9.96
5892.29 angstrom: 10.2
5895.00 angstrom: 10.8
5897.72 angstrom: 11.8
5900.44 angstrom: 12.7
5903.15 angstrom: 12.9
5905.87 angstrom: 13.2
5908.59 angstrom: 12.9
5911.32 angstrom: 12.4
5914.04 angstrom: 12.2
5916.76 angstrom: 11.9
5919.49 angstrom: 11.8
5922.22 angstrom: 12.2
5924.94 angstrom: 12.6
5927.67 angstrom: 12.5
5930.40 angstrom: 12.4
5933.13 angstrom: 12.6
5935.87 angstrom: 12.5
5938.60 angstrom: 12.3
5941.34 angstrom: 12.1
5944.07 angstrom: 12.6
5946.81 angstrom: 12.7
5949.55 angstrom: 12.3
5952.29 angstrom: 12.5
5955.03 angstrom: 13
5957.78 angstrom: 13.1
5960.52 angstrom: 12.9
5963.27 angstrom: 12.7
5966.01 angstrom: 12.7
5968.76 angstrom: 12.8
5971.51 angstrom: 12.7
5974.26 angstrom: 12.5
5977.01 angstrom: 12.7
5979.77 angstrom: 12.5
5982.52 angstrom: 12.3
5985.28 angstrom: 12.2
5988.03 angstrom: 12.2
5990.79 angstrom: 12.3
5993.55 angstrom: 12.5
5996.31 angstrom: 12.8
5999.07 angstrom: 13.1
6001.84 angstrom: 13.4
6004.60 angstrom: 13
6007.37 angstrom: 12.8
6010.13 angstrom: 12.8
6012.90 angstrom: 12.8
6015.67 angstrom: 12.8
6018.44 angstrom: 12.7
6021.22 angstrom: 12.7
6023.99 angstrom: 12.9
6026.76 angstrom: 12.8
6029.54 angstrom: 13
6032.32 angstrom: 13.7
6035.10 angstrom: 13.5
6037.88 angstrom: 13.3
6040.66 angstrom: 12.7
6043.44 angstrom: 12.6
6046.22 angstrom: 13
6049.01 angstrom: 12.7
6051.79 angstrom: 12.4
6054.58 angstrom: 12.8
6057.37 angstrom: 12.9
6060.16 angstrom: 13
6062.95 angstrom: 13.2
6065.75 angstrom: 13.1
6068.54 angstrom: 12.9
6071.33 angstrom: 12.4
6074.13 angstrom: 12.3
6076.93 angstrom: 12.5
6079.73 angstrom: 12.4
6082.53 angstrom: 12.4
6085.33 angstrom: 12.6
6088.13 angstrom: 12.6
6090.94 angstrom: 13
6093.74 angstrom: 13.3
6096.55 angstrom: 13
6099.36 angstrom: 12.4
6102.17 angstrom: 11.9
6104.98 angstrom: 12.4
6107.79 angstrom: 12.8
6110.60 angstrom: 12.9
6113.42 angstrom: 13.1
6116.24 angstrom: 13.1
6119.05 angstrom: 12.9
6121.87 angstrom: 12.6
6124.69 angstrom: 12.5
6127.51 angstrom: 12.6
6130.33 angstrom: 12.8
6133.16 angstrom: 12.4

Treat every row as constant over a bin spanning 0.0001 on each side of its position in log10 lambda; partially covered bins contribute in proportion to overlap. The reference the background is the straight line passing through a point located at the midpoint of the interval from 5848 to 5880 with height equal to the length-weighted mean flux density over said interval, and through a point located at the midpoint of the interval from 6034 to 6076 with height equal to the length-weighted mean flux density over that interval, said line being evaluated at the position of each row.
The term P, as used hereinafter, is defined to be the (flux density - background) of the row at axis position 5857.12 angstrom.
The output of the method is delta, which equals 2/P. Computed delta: -3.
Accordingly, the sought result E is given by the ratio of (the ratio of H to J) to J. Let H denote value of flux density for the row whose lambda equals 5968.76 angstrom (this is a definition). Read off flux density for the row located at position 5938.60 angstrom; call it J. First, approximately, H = 12.8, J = 12.3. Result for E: 0.0846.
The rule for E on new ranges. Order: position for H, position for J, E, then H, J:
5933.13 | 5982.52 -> 0.0833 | 12.6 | 12.3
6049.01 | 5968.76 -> 0.0775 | 12.7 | 12.8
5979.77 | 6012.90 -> 0.0763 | 12.5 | 12.8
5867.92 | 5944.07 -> 0.0857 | 13.6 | 12.6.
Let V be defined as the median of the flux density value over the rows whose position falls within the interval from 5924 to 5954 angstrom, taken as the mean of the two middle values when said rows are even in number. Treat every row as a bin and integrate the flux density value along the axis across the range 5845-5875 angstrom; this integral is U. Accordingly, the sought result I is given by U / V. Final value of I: 31.0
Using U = 387.2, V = 12.5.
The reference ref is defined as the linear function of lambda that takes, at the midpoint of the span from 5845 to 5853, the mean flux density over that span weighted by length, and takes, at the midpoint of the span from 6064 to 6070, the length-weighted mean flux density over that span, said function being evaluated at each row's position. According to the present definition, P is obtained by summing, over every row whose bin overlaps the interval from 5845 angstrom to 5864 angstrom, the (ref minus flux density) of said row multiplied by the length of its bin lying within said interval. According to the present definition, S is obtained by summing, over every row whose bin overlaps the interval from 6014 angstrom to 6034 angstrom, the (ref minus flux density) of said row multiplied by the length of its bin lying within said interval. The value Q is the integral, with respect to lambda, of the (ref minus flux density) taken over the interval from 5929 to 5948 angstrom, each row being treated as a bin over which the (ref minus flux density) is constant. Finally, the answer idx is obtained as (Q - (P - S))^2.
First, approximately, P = 5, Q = 8.9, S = 1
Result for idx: 18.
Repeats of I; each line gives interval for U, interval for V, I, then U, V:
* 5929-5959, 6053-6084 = 29.4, 376.5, 12.8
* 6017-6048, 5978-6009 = 32.2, 402.5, 12.5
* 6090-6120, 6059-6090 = 30.5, 383.9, 12.6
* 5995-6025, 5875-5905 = 30.7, 386.7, 12.6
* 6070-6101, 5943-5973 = 30.8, 391.2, 12.7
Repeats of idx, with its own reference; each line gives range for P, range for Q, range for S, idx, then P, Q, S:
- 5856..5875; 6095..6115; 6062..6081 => 280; -3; 7.7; 6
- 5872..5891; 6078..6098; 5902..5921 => 10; 11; 5.4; 8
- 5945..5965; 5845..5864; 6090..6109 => 66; 4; 5.3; 7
